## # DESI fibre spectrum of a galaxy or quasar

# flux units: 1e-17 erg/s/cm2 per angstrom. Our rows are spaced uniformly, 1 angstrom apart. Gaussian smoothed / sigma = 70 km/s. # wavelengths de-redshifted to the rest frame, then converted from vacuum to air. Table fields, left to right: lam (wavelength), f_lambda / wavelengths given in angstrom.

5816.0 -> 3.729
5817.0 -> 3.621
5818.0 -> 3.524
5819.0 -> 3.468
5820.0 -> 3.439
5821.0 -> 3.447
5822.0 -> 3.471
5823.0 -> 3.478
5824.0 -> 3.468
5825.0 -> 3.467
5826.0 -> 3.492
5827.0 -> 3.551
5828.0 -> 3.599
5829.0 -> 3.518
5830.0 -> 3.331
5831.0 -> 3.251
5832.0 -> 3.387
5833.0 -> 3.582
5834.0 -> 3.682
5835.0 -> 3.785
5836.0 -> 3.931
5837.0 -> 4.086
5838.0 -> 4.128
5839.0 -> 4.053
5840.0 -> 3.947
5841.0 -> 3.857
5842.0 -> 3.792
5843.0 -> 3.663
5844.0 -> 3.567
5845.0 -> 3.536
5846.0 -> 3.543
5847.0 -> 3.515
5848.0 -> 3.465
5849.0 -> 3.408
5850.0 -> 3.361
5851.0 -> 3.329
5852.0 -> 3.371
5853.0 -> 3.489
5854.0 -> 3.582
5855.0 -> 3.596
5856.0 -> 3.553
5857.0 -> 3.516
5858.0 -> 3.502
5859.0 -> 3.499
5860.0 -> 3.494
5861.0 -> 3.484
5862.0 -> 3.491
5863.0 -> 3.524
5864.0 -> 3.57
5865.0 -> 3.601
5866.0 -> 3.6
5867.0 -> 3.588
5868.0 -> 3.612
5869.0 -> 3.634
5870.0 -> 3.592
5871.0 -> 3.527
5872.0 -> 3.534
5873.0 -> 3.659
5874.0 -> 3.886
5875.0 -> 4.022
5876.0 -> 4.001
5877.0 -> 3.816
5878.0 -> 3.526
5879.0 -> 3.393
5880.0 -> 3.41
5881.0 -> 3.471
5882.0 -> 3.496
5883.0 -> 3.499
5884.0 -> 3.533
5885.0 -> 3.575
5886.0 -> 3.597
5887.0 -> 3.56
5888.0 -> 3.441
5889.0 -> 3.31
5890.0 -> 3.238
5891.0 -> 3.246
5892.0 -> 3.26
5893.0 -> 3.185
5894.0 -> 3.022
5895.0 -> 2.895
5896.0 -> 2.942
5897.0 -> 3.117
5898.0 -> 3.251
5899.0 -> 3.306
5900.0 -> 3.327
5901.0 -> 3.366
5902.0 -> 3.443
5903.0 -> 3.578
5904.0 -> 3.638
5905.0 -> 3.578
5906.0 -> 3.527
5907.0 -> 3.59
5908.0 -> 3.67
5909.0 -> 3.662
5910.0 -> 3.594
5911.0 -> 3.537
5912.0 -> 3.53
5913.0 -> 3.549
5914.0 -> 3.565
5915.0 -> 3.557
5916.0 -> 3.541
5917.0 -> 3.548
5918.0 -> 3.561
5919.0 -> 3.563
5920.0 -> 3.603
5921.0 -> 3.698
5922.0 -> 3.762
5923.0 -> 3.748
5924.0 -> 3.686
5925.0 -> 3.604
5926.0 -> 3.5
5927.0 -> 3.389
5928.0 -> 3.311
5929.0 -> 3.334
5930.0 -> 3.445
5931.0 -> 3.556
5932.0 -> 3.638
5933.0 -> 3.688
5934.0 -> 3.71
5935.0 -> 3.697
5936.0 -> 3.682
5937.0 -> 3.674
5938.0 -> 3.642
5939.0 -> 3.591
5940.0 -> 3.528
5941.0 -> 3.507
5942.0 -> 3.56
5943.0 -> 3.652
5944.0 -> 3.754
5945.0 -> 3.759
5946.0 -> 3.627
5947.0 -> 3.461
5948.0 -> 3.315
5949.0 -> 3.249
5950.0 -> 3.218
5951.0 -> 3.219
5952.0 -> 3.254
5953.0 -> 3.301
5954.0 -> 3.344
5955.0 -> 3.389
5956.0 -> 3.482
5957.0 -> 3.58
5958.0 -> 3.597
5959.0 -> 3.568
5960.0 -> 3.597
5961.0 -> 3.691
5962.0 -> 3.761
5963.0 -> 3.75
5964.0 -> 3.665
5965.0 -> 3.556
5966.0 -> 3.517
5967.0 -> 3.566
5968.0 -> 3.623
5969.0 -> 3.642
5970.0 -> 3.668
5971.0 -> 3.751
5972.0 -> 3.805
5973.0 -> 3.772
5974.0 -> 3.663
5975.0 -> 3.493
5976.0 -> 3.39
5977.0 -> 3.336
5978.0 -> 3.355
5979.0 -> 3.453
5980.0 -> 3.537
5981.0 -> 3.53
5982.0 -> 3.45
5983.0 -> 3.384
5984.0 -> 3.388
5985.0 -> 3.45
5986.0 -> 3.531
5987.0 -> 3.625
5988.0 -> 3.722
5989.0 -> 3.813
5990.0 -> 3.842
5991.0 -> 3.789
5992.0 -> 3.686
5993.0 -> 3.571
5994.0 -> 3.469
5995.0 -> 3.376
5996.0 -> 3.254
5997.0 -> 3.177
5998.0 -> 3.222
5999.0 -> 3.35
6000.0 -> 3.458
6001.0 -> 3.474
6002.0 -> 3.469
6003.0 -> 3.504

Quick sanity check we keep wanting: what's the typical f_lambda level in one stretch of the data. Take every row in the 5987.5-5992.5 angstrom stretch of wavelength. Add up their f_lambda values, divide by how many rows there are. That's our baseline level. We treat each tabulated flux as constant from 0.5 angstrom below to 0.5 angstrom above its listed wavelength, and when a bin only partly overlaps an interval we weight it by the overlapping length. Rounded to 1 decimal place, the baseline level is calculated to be 3.8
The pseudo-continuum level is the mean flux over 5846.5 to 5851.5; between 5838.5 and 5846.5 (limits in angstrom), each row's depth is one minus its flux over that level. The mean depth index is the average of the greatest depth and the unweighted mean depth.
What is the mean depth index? -0.066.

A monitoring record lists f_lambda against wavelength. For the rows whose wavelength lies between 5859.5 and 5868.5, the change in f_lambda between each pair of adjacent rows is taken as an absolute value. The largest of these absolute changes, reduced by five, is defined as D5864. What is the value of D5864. -4.95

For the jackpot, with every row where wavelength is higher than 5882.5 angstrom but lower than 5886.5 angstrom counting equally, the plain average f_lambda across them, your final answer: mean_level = 3.55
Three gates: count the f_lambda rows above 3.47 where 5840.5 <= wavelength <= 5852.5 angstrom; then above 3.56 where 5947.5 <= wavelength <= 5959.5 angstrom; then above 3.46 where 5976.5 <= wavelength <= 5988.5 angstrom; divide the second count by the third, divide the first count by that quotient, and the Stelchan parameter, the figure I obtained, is 11.7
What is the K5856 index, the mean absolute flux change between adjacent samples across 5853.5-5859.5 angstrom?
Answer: 0.022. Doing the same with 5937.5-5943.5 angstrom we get 0.056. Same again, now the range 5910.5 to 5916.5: 0.013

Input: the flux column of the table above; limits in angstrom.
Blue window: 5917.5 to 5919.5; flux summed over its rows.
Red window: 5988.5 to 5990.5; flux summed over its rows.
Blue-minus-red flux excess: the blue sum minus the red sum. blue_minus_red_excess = -0.53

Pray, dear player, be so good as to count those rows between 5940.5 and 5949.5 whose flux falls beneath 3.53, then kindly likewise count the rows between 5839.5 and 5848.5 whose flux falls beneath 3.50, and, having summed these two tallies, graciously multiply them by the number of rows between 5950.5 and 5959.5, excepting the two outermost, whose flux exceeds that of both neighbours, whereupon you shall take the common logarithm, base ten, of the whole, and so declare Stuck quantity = 0.70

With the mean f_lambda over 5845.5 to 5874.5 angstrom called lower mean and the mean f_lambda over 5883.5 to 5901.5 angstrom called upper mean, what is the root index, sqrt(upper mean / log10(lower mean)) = 2.45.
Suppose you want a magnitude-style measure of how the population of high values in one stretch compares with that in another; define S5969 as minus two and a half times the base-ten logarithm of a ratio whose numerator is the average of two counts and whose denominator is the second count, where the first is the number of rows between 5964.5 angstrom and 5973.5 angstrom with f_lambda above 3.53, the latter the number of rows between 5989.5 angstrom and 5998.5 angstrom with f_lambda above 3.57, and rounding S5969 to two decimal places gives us -0.44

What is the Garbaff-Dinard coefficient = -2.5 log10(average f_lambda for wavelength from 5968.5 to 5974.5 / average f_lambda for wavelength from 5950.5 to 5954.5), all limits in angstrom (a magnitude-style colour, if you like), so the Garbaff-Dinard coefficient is -0.14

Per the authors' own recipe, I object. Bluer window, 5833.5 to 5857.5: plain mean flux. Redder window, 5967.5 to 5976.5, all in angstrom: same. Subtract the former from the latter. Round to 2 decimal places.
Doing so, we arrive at -0.01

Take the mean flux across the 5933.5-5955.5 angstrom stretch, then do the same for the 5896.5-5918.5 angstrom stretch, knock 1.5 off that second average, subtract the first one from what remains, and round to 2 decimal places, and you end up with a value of -1.50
